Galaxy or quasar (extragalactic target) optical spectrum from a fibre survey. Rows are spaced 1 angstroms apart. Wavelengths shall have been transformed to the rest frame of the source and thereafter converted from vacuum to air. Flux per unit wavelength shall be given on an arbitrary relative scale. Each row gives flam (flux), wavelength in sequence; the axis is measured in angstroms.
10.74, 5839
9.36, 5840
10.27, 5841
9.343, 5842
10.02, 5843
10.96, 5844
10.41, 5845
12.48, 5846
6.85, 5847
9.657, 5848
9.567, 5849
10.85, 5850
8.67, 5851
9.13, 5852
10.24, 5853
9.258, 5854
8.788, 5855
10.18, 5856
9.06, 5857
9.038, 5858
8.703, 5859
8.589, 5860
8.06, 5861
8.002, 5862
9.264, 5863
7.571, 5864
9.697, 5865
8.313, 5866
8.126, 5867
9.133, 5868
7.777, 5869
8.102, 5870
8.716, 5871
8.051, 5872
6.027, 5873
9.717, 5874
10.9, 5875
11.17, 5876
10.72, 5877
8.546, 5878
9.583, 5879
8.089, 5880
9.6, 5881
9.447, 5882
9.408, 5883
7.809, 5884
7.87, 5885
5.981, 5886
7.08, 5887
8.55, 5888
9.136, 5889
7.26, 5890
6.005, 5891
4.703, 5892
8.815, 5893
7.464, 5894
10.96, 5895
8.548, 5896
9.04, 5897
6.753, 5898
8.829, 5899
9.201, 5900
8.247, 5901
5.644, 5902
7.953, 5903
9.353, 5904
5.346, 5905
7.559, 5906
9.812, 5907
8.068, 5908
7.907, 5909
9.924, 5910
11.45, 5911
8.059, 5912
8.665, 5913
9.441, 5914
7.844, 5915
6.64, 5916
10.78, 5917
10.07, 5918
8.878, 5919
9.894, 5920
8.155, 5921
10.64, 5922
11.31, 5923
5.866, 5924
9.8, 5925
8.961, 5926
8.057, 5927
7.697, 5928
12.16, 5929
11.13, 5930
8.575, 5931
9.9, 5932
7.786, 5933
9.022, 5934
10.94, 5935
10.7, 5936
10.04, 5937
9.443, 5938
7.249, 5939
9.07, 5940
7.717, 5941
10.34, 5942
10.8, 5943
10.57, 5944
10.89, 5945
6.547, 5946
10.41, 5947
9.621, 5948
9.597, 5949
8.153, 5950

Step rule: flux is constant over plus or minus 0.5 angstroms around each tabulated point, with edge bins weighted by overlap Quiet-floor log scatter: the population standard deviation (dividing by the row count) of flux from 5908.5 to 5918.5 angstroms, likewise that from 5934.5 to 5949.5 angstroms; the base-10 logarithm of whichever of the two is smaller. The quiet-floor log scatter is 0.13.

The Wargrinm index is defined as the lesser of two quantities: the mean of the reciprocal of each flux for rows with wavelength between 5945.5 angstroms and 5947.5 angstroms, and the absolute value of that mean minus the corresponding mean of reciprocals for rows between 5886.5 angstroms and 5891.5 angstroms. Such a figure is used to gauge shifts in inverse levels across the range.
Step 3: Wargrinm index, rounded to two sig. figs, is 0.010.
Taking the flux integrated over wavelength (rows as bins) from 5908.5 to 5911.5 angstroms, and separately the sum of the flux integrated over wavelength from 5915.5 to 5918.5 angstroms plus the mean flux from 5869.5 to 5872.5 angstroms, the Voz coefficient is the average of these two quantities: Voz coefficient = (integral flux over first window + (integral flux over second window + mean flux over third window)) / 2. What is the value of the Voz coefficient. 32.5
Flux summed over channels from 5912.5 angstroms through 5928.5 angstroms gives 143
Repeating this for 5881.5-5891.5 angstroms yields 79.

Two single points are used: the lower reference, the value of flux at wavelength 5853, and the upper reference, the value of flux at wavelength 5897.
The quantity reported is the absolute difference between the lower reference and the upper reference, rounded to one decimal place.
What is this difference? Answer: 1.2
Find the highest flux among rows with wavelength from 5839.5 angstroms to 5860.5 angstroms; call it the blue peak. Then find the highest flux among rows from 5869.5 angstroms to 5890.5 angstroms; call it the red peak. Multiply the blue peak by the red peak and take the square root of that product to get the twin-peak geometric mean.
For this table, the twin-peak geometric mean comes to 11.8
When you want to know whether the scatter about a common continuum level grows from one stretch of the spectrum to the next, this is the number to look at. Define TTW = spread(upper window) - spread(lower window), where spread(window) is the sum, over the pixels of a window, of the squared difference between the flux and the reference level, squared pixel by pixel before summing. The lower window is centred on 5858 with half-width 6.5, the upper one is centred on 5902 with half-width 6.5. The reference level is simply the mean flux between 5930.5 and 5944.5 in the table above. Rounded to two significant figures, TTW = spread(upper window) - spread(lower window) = 38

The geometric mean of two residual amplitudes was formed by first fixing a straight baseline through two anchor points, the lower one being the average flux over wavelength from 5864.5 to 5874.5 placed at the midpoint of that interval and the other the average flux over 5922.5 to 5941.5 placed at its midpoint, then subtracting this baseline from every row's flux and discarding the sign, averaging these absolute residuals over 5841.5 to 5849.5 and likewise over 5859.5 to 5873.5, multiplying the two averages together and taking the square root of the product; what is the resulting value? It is 1.17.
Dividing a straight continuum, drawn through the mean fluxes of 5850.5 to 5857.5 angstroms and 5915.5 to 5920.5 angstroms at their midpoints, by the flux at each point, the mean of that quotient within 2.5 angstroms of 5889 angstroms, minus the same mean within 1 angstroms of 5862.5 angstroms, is 0.16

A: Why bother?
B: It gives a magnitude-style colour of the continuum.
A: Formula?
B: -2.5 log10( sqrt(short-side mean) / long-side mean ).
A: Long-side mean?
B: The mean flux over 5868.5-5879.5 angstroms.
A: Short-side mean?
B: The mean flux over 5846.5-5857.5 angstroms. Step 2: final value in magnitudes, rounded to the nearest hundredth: 1.18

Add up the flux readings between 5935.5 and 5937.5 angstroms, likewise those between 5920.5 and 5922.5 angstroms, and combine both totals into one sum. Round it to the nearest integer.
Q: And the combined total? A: 40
